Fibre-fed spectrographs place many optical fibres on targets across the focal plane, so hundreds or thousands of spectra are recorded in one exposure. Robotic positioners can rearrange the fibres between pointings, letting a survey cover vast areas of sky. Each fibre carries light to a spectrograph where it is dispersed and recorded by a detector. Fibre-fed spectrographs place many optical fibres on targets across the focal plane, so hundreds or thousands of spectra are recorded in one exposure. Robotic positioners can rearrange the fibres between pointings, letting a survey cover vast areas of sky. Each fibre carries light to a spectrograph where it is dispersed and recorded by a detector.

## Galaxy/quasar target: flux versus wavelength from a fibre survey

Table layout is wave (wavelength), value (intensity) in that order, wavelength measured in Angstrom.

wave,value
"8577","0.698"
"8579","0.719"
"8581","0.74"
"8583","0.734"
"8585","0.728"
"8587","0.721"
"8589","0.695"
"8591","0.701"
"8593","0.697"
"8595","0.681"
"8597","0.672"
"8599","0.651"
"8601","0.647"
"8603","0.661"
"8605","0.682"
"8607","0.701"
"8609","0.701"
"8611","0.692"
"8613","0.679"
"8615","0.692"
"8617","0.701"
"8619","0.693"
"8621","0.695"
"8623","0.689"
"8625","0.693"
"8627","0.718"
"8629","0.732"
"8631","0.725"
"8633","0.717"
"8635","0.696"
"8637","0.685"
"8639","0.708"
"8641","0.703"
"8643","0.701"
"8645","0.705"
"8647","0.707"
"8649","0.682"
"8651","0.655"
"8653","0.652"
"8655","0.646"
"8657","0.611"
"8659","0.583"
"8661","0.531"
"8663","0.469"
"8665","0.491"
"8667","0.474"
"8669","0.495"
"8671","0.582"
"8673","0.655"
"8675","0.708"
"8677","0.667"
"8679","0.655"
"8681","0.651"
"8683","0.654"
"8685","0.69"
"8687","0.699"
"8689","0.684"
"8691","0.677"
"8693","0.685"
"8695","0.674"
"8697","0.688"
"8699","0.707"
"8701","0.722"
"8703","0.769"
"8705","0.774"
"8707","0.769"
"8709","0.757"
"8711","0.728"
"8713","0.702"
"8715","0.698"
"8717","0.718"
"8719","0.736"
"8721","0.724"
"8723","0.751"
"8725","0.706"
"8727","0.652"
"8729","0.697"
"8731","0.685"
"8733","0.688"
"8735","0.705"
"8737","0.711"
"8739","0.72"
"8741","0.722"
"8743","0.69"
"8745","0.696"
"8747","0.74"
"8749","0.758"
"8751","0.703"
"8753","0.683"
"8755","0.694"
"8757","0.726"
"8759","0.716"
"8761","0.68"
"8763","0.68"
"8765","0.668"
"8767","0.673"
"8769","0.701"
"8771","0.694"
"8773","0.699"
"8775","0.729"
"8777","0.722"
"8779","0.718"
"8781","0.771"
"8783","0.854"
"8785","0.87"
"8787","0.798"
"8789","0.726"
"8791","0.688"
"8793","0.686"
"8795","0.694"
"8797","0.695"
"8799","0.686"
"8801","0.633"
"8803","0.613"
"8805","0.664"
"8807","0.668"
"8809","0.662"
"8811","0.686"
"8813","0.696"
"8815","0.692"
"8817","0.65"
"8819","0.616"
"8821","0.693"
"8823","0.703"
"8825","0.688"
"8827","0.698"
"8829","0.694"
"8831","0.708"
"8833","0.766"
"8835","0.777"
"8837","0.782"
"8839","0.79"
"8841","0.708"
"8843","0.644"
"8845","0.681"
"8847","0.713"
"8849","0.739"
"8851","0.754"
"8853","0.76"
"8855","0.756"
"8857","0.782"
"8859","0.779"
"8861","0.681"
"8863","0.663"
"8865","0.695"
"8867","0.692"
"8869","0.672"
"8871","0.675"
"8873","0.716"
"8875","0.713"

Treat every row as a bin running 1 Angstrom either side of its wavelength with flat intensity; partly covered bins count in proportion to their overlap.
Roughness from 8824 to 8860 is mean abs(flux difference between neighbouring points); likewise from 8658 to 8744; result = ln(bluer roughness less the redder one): -8.3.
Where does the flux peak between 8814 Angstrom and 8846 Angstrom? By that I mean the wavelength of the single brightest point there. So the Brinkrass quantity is 8839 Angstrom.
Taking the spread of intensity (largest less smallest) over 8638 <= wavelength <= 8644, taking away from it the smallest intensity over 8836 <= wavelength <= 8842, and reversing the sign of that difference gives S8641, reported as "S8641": 0.701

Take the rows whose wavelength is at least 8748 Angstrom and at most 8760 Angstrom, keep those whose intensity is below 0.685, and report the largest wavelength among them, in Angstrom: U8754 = 8753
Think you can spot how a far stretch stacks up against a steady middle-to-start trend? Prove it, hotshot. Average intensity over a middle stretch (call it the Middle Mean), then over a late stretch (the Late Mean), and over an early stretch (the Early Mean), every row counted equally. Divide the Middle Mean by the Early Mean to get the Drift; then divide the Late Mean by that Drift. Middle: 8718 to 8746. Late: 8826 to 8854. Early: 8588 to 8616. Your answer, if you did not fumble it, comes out 0.71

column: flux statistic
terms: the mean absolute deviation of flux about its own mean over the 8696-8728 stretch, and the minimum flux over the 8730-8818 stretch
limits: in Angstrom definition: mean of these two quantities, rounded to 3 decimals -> 0.320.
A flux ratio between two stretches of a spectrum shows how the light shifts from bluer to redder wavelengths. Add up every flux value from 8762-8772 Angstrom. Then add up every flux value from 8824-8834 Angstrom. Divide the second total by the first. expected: 1.04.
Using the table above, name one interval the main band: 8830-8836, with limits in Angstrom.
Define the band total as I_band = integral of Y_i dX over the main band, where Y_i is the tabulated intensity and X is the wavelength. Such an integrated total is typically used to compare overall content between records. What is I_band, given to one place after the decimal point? 4.5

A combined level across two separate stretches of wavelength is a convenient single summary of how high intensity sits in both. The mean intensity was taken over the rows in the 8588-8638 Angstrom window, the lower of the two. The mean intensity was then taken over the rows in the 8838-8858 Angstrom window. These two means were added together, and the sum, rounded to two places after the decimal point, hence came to 1.42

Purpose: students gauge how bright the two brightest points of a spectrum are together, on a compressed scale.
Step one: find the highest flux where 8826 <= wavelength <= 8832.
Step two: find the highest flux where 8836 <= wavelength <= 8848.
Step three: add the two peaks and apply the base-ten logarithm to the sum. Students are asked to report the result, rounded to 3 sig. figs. 0.176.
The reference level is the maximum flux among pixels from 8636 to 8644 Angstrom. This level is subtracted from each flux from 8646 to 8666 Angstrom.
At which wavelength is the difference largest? 8647 Angstrom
